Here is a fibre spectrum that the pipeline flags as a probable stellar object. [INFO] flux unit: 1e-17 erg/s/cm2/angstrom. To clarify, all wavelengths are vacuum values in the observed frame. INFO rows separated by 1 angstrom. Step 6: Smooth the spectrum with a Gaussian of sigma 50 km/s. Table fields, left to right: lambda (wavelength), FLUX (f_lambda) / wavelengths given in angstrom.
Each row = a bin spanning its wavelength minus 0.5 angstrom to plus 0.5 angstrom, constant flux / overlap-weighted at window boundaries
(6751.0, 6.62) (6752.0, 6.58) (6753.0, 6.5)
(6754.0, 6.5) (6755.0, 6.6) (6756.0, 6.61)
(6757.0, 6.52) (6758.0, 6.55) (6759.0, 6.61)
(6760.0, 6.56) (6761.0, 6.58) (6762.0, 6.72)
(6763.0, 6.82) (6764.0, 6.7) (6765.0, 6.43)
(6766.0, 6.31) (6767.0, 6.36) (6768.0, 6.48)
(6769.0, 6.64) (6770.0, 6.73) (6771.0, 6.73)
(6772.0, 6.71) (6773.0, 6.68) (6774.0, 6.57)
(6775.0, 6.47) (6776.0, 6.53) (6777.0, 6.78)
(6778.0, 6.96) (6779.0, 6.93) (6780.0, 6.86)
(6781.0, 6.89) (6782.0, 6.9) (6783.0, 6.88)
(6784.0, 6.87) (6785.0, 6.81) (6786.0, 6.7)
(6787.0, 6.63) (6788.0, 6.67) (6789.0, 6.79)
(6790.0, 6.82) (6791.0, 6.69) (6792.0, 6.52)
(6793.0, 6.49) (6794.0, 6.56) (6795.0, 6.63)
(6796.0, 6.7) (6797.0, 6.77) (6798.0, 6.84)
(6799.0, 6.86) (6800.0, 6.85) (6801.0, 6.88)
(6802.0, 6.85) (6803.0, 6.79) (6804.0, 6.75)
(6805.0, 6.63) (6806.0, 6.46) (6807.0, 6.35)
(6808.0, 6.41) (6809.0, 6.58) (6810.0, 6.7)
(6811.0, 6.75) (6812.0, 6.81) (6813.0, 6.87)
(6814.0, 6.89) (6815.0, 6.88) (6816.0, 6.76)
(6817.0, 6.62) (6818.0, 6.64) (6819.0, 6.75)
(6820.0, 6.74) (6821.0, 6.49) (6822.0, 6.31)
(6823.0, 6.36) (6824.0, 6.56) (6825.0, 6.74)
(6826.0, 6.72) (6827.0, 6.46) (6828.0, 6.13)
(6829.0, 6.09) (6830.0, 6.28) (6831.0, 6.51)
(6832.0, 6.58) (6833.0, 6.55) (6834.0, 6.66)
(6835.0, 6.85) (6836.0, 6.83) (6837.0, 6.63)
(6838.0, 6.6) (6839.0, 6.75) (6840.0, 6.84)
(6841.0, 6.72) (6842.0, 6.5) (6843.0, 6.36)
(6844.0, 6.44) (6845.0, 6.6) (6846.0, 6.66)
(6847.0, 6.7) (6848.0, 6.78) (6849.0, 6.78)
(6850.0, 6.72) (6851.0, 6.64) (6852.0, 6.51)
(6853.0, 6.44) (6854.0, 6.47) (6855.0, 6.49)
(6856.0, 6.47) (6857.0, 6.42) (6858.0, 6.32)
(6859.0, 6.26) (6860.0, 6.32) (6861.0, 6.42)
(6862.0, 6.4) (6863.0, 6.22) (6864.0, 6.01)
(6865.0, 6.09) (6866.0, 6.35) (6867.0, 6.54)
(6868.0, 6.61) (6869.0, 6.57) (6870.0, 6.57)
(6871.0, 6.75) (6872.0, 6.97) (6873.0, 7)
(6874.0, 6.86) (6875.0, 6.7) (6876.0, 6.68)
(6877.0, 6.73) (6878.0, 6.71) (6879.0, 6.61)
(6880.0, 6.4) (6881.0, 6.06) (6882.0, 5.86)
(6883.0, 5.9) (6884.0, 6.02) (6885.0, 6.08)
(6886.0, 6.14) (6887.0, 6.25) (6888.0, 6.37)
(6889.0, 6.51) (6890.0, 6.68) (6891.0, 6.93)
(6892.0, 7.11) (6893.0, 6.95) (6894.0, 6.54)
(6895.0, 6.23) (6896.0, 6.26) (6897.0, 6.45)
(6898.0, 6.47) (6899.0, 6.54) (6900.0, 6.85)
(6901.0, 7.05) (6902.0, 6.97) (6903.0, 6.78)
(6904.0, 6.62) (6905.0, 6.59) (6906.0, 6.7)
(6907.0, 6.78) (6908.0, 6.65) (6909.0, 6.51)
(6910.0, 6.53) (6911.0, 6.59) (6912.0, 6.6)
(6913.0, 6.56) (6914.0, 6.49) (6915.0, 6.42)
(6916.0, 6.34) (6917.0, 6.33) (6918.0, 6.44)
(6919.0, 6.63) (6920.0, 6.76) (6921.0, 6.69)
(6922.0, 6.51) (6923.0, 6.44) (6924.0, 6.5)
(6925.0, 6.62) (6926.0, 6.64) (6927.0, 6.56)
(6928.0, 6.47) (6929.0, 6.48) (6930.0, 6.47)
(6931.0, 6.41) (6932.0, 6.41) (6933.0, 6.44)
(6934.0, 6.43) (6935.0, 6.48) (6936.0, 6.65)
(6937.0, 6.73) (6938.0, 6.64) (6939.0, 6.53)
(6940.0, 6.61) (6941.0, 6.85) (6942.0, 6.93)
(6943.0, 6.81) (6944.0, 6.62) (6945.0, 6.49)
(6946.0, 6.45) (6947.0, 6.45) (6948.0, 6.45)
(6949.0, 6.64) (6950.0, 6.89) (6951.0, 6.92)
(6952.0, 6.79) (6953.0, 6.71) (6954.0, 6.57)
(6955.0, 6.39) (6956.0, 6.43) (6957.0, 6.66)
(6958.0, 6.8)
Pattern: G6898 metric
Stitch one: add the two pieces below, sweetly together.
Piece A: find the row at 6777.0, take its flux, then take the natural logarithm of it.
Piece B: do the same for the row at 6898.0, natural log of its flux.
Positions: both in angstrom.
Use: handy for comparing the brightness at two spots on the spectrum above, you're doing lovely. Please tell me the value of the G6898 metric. 3.78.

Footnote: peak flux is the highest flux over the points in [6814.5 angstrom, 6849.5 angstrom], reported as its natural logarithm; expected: 1.93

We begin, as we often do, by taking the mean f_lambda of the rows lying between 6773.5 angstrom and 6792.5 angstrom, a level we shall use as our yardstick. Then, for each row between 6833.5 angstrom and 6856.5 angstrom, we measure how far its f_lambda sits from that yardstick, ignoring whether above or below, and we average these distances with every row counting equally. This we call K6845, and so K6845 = 0.15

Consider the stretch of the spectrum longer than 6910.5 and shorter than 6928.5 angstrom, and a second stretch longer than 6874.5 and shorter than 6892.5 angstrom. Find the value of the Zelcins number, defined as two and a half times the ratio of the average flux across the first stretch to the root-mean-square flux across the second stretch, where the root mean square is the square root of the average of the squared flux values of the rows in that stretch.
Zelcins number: 2.54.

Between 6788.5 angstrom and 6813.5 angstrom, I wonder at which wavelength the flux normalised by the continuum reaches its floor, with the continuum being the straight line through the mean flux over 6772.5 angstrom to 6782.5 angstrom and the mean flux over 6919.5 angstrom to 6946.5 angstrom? 6807.0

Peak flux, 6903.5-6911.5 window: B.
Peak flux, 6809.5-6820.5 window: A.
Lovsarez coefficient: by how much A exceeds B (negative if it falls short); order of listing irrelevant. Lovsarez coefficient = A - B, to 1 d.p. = 0.1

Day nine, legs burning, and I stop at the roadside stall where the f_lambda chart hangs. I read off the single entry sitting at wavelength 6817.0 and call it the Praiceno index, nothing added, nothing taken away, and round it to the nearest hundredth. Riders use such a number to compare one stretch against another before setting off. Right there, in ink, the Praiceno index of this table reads 6.62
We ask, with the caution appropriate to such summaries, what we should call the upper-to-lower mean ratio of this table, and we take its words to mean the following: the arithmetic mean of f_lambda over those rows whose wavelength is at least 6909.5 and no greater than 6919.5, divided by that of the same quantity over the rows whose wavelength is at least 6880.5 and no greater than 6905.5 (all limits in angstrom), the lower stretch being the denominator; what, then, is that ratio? 1.00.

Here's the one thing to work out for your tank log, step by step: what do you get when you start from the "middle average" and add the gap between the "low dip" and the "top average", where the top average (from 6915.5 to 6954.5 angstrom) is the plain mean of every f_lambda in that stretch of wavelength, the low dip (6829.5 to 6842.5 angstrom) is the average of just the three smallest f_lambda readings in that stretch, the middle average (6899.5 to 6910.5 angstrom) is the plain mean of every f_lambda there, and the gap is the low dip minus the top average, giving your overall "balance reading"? 6.58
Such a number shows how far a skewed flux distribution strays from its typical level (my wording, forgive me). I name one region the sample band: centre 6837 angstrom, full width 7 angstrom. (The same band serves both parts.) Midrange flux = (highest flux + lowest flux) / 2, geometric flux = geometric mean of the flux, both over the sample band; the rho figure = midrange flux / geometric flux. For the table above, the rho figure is 0.998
